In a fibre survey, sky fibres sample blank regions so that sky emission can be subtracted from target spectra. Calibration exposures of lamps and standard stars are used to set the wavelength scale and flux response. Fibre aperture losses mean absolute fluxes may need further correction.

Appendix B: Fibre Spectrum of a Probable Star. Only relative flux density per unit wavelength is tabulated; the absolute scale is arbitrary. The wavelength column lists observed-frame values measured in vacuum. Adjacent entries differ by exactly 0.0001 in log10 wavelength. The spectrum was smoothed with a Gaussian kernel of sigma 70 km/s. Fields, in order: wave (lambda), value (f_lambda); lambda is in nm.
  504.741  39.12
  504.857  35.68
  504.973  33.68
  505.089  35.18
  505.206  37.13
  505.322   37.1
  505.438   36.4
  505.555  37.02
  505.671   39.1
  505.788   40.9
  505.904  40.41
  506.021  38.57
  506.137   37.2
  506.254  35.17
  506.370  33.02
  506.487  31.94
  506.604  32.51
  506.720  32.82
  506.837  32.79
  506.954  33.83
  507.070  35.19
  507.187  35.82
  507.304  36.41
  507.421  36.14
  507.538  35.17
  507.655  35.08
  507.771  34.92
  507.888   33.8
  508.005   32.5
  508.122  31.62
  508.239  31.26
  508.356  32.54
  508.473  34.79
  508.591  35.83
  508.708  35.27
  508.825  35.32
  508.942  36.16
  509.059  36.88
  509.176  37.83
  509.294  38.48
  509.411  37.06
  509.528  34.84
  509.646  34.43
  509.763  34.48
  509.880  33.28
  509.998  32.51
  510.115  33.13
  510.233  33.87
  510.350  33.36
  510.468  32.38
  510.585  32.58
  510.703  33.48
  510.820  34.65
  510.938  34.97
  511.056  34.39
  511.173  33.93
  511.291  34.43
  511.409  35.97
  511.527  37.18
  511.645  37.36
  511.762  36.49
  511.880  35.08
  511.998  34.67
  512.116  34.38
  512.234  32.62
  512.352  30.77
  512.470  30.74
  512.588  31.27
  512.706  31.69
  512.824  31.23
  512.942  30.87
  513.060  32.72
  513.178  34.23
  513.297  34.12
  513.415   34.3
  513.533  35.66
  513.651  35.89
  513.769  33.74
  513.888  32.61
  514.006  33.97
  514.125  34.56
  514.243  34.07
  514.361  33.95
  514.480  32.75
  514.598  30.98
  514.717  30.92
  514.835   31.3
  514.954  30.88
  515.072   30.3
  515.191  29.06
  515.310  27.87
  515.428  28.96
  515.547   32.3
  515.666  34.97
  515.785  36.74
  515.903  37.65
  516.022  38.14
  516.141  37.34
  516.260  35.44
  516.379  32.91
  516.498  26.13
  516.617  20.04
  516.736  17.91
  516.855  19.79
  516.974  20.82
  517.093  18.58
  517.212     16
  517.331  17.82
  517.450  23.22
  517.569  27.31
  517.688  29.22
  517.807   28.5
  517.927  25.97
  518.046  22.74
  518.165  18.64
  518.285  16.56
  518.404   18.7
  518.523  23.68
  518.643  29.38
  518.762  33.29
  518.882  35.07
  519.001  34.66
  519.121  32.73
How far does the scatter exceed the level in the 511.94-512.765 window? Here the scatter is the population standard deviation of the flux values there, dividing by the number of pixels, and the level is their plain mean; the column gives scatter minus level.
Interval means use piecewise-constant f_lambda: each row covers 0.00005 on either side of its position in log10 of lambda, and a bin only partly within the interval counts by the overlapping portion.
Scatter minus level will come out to -30.8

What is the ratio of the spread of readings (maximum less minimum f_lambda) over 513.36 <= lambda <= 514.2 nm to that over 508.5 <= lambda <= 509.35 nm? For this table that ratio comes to 1.0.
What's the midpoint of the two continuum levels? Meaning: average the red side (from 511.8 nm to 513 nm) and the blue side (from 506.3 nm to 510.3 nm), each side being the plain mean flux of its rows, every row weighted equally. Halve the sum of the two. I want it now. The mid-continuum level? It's 33.4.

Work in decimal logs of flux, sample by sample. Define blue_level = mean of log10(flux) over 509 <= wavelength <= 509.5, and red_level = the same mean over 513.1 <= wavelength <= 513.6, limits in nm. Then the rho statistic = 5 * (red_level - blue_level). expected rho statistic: -0.18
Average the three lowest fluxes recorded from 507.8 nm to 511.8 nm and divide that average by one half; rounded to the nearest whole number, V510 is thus 64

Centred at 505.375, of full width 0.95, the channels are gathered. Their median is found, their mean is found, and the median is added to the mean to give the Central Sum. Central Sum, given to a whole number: 74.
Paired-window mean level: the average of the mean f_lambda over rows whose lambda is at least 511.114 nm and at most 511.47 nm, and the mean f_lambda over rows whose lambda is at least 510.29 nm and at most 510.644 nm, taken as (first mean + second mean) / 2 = 34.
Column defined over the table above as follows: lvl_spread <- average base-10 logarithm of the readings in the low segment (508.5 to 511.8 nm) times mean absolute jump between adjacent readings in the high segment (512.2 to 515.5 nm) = 1.3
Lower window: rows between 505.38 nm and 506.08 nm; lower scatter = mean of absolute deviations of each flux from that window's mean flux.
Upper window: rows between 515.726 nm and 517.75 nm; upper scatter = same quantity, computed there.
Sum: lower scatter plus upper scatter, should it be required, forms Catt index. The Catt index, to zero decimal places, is 9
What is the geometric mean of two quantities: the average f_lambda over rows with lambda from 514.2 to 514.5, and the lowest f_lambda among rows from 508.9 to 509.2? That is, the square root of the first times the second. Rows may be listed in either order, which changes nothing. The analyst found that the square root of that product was 34.9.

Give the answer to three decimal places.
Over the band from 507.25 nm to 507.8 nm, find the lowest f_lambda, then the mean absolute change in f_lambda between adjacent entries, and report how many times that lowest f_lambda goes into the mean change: 0.011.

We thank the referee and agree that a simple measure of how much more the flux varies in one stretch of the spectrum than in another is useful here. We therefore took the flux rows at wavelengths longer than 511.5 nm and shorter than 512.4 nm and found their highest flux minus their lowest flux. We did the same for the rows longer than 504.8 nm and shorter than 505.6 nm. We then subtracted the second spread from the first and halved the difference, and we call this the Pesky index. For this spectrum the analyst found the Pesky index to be 1.57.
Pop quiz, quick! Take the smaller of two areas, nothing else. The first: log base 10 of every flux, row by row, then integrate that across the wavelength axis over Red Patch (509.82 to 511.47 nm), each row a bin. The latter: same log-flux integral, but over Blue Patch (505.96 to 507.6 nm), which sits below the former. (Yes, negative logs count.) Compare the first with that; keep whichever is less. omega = 2.52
